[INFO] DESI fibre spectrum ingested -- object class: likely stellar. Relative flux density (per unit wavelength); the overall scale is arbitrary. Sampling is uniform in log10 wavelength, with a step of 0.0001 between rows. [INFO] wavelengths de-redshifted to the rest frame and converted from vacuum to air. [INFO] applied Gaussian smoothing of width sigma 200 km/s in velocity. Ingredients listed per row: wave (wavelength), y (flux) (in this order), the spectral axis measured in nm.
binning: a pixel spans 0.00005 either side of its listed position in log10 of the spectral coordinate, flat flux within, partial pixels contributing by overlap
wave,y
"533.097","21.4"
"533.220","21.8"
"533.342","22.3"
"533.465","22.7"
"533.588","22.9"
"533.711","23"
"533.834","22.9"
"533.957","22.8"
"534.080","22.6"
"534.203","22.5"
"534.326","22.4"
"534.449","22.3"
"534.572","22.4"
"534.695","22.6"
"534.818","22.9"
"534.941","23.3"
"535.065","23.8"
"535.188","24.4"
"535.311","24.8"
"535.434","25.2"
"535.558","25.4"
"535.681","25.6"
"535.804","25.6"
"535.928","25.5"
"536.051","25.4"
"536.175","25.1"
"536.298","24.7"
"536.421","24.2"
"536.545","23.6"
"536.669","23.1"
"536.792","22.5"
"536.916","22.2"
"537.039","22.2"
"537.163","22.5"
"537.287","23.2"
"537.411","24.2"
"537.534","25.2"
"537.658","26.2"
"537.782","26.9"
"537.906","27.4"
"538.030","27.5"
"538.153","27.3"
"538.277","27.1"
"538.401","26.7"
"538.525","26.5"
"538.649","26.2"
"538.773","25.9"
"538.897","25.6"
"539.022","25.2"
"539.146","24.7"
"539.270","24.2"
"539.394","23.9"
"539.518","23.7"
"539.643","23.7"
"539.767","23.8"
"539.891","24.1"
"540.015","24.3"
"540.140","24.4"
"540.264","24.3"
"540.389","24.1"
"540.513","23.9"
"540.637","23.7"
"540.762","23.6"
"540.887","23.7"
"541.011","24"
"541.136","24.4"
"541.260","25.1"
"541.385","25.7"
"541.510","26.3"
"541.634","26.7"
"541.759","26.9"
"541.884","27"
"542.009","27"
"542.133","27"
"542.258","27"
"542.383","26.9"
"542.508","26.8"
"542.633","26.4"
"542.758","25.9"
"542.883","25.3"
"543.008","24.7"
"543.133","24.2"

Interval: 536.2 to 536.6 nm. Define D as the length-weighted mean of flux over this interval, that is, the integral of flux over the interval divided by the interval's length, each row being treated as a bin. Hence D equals 24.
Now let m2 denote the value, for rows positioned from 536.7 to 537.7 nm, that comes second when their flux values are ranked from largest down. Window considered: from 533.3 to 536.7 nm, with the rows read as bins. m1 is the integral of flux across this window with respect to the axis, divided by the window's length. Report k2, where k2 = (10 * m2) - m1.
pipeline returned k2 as 228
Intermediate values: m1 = 23.7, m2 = 25.2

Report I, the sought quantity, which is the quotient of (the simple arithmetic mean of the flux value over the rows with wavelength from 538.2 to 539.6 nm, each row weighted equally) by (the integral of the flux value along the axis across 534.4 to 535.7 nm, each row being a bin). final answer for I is 0.82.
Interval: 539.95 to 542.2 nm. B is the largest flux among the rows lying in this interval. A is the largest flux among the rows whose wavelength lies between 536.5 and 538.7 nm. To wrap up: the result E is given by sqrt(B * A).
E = 27.2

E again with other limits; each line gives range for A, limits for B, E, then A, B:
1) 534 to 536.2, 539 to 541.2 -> 25.4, 25.6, 25.2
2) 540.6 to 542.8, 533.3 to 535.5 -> 26.1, 27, 25.2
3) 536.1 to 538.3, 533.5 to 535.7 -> 26.5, 27.5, 25.6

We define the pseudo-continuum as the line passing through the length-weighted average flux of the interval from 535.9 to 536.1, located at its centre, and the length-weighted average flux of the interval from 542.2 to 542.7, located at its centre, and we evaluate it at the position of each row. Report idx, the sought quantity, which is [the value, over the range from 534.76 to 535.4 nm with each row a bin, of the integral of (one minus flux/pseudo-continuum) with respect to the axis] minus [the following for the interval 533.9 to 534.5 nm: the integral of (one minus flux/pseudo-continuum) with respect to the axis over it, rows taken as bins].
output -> -0.03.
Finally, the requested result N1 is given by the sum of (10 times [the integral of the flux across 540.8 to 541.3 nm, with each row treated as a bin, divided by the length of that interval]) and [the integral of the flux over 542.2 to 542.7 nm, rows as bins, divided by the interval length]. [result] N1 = 269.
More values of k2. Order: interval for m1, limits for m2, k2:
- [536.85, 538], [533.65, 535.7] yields 229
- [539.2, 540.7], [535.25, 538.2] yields 250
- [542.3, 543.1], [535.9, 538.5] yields 248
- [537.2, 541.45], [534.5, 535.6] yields 227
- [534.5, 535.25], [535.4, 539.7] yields 251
